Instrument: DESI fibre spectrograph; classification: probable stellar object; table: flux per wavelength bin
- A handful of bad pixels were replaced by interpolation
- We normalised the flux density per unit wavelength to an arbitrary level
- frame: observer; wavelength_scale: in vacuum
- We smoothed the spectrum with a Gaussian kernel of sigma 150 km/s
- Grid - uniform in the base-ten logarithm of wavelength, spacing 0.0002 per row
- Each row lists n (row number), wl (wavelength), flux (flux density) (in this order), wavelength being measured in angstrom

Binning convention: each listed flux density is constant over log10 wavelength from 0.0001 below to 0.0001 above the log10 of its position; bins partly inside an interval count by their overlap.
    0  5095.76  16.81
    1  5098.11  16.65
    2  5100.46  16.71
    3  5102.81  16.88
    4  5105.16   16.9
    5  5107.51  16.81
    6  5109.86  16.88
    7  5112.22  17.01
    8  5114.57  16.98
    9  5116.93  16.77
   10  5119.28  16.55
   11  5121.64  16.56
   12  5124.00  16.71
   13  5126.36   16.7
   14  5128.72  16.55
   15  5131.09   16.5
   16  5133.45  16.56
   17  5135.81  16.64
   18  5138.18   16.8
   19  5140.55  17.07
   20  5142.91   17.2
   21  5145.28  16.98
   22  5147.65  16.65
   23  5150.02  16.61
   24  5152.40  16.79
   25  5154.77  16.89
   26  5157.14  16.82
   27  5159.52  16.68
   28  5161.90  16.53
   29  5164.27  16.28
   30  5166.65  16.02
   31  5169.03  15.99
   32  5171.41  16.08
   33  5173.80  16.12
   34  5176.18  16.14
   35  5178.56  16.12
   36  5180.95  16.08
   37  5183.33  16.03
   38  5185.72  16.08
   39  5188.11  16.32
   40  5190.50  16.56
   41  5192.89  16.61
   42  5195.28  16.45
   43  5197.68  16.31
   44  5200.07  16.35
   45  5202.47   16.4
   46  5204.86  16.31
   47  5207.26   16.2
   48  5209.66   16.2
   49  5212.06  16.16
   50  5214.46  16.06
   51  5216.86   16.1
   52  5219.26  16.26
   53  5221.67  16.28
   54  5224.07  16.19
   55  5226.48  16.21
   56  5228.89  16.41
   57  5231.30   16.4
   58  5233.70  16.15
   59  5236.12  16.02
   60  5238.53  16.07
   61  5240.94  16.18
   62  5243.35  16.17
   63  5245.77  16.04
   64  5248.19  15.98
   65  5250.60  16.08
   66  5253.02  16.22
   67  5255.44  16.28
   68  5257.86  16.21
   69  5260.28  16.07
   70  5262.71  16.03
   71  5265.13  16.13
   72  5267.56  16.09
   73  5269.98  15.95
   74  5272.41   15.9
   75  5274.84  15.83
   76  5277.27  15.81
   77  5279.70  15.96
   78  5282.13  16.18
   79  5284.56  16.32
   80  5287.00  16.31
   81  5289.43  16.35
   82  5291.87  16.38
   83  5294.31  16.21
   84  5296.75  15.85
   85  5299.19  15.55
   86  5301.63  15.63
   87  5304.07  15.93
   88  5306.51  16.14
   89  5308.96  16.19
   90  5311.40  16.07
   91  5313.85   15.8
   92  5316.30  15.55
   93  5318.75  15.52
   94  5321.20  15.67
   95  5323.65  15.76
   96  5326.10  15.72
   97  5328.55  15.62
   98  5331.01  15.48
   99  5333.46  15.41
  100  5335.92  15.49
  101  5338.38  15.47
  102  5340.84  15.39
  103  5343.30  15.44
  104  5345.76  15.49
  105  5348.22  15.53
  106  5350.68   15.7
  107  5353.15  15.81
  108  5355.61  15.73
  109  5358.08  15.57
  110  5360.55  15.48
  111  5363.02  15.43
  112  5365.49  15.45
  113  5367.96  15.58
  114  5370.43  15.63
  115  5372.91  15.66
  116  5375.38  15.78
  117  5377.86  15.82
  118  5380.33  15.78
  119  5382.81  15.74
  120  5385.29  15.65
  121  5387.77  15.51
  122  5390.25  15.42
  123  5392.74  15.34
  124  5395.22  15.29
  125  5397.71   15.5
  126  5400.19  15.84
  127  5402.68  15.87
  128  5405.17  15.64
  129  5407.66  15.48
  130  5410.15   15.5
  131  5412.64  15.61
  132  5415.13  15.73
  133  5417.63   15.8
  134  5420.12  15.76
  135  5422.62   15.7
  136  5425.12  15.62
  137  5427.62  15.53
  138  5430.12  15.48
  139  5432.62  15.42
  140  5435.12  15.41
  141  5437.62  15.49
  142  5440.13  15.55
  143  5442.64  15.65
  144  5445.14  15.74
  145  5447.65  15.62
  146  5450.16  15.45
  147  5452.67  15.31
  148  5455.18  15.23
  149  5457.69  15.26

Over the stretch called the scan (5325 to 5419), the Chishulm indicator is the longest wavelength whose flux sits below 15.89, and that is 5417.63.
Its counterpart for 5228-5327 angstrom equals 5326.10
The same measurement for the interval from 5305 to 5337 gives 5335.92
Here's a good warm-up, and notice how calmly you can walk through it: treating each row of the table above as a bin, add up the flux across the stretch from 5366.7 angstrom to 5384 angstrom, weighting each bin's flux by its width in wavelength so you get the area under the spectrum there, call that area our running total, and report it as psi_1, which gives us 272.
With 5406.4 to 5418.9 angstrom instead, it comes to 195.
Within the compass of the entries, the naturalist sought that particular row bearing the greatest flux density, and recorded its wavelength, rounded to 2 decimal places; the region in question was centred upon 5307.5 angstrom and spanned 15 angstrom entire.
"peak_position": 5308.96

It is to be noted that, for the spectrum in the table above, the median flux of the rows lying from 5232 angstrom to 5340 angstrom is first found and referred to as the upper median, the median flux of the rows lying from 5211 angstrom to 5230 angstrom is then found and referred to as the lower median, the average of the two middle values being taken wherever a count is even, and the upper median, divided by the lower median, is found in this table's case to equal 0.989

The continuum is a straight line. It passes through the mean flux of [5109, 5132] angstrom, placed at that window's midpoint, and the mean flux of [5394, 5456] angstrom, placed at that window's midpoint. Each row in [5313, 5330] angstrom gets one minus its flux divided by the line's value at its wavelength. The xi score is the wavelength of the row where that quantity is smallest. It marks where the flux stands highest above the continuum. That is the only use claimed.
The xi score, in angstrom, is 5313.85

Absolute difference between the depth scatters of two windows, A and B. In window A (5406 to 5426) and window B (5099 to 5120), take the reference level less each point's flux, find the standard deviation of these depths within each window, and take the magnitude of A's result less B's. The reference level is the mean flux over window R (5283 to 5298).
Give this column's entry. 0.024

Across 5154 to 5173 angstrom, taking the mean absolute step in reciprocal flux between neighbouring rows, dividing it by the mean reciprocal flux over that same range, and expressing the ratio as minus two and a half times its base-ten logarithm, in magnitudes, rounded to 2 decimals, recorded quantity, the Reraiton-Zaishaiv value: 5.16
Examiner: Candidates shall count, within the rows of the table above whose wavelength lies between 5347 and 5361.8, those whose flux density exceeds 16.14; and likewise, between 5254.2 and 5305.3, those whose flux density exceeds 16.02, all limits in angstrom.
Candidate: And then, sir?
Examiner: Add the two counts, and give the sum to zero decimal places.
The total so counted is 12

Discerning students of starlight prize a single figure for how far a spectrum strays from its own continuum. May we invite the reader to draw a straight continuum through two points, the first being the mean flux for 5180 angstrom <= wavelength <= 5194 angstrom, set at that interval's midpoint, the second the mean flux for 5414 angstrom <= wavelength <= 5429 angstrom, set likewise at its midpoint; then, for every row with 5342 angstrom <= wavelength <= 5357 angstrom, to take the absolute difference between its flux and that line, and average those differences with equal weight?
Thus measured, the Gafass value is 0.25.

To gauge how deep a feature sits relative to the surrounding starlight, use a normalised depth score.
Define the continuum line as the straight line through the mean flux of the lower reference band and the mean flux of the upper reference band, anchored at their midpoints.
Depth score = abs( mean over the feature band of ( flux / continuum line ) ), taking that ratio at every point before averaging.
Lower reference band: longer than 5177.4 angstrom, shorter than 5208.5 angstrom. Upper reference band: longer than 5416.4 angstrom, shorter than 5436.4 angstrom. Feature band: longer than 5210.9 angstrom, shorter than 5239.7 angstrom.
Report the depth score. 1.000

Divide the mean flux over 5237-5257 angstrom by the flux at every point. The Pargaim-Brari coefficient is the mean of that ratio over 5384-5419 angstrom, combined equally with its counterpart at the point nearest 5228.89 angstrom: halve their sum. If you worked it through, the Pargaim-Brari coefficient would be 1.01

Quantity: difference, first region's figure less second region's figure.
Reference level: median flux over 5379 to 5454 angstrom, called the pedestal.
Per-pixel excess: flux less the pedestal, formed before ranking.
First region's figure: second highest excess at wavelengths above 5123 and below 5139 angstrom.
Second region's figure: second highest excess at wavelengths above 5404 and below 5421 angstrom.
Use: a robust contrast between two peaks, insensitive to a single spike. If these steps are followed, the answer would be 0.95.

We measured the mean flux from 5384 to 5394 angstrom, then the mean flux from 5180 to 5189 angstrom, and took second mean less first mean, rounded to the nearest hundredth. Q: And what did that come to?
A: 0.65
